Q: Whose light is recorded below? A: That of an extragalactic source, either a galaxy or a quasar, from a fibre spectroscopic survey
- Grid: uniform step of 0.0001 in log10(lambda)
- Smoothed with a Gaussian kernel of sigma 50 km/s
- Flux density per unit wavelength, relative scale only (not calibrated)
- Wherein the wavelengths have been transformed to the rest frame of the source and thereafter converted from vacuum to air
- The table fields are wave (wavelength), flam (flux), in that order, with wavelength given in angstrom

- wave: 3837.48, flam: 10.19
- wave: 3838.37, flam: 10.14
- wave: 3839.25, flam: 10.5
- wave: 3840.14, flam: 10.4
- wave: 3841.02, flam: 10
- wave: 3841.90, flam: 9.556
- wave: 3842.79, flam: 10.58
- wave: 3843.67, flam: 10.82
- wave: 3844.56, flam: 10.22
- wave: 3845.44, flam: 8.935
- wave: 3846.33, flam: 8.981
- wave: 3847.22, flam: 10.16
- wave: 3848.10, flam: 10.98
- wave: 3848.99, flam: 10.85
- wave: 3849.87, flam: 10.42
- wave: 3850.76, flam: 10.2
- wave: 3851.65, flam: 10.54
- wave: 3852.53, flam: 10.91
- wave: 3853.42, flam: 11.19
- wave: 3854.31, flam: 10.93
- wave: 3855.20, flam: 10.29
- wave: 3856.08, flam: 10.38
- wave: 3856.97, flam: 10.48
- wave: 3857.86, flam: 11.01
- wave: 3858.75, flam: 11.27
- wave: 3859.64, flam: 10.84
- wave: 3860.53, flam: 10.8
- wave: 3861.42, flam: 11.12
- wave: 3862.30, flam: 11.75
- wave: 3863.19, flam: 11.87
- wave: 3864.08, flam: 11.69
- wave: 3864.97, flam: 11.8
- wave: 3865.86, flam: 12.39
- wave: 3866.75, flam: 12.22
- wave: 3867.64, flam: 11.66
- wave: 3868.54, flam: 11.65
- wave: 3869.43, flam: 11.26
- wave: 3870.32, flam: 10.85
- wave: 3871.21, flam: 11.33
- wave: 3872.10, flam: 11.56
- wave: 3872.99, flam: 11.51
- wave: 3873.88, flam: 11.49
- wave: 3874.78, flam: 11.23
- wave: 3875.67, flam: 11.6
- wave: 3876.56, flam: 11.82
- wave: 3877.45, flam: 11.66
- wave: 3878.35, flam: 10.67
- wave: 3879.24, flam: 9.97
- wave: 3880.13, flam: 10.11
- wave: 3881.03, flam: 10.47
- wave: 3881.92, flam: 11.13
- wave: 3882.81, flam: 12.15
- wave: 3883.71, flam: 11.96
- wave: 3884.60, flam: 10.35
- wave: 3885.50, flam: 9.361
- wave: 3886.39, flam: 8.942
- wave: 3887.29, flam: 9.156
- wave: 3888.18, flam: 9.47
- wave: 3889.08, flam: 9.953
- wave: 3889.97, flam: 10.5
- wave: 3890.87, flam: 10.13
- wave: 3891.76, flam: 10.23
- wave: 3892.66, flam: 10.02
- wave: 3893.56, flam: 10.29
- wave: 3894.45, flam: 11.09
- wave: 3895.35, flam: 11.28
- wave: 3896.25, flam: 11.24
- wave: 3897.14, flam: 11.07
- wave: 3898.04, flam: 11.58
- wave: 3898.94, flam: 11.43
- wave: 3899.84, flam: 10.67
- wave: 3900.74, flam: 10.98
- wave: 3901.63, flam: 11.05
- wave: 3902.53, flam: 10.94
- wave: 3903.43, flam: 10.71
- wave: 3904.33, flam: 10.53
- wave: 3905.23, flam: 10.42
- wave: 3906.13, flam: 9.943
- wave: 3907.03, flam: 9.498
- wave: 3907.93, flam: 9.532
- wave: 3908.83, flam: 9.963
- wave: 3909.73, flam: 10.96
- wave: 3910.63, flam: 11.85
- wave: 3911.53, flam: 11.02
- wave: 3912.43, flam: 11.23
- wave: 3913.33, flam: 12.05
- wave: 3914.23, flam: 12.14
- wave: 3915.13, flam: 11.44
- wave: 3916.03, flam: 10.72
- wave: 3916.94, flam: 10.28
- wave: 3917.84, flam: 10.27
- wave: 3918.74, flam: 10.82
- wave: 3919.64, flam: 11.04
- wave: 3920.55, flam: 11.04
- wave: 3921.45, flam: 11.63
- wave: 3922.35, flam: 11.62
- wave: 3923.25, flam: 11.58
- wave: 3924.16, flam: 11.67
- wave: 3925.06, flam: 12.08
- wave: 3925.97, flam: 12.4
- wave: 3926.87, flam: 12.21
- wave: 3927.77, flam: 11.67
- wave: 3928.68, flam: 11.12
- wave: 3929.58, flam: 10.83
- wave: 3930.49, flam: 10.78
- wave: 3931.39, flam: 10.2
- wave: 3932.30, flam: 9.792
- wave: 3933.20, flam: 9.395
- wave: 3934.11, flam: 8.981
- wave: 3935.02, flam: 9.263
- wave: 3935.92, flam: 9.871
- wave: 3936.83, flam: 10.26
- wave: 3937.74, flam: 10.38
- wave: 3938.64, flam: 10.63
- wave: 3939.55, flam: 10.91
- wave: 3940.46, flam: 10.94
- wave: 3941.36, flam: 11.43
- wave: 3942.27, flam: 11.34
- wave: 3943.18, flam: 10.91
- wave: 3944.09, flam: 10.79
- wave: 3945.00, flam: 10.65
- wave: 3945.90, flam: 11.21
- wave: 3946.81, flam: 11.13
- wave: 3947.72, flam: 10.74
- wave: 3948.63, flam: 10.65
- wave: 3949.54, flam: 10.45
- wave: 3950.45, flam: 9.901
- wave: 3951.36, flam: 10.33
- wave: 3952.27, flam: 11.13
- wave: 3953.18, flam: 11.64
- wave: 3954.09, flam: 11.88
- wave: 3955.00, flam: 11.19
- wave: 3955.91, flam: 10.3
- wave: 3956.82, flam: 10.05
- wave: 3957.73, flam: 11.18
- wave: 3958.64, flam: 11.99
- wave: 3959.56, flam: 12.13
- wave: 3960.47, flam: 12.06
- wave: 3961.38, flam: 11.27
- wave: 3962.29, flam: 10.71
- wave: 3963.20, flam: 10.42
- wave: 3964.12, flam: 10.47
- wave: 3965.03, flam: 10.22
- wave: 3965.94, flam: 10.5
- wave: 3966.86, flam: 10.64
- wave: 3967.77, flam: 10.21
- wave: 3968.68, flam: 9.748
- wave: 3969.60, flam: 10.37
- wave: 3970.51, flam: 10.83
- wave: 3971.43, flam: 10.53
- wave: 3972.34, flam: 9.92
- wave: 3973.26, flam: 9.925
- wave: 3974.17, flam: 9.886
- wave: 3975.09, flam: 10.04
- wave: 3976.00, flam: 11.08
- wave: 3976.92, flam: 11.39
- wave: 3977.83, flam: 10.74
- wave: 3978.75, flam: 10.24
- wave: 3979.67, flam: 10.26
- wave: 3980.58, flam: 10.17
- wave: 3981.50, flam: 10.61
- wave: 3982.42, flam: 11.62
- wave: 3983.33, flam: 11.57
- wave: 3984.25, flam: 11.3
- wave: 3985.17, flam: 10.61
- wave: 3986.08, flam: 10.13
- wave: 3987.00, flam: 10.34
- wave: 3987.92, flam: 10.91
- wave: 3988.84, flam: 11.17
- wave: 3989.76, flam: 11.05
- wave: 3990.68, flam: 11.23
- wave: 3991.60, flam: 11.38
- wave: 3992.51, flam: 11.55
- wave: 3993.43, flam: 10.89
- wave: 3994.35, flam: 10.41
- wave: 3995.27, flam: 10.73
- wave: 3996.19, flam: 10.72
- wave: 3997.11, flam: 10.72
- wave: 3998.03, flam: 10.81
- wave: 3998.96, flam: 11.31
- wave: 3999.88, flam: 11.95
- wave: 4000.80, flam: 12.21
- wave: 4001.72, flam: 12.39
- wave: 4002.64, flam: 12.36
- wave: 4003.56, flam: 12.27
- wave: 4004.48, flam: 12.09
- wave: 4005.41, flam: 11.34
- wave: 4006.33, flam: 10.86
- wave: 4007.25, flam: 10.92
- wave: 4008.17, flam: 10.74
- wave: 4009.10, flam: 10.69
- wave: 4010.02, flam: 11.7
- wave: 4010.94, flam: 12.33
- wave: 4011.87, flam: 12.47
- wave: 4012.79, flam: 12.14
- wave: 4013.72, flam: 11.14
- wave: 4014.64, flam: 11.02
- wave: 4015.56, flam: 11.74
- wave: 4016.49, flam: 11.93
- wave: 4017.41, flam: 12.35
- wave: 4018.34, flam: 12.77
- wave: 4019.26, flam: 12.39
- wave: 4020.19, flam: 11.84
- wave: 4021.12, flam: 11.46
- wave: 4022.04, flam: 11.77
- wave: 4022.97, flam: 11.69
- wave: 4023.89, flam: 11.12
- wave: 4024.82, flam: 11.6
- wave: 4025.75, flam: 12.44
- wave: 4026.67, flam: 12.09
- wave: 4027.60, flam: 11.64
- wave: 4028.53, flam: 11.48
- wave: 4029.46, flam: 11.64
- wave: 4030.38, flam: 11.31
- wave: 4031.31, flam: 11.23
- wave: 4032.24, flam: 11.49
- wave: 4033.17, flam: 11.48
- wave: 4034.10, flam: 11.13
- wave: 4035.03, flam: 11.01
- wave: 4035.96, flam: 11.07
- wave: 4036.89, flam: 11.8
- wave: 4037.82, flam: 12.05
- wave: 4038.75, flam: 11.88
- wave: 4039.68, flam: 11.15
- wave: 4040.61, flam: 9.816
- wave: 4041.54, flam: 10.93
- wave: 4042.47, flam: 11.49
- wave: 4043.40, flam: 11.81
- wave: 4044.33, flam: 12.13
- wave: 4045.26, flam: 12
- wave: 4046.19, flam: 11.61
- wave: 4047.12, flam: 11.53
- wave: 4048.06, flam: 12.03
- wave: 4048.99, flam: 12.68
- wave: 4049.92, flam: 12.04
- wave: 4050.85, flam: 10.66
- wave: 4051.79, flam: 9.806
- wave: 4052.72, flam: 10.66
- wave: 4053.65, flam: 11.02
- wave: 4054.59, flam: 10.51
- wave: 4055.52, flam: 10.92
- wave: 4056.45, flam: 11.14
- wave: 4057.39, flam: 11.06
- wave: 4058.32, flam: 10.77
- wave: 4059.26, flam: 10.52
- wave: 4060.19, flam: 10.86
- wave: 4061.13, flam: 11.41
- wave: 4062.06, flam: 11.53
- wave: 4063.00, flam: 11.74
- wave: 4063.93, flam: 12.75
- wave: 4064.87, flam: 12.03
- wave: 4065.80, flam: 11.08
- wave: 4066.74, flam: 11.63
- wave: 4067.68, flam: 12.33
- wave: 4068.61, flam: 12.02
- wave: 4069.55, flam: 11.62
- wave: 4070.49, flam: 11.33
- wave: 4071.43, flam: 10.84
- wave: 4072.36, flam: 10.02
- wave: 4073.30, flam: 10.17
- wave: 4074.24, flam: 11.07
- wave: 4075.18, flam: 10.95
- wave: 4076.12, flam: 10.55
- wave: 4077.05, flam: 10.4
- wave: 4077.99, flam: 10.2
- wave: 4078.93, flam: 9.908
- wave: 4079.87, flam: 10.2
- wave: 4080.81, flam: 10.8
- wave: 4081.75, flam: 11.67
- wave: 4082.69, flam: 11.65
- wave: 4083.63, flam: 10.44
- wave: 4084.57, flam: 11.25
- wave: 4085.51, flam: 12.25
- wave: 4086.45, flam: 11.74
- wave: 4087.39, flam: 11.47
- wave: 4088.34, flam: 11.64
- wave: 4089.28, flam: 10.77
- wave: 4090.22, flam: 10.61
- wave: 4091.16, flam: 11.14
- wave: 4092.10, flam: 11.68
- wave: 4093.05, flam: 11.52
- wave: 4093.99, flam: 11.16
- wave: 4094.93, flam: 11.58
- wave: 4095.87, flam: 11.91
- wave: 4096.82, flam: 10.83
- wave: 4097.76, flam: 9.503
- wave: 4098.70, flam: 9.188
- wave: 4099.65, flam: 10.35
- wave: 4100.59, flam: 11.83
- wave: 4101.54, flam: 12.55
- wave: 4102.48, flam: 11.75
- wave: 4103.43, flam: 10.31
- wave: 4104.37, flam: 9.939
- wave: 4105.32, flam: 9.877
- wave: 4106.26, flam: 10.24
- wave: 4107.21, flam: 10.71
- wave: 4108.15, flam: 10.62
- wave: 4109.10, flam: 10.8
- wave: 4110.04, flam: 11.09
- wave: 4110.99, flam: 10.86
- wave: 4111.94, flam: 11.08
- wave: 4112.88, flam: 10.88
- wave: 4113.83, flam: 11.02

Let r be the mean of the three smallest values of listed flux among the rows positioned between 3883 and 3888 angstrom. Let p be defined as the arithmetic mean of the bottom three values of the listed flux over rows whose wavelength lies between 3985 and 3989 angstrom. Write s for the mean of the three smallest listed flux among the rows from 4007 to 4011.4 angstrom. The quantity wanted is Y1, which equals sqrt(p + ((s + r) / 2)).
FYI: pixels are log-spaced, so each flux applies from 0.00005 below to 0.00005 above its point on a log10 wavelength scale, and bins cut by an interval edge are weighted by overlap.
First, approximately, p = 10.4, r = 9.2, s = 10.8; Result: 4.51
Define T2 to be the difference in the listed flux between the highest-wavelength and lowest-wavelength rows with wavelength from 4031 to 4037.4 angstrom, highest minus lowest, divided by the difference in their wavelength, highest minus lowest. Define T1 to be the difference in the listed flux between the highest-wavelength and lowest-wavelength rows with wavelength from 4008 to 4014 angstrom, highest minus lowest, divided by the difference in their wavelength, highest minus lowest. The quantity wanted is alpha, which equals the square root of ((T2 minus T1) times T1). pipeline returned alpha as 0.05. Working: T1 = 0.07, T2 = 0.1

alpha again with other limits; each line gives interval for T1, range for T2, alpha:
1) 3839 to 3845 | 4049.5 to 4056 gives 0.09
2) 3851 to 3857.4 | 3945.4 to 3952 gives 0.04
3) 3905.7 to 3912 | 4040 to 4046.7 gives 0.16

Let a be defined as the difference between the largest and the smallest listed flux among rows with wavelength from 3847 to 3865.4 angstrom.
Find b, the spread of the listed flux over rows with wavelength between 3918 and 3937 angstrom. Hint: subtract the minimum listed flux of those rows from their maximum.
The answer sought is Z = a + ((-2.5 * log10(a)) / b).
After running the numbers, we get 1.5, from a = 1.7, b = 3.4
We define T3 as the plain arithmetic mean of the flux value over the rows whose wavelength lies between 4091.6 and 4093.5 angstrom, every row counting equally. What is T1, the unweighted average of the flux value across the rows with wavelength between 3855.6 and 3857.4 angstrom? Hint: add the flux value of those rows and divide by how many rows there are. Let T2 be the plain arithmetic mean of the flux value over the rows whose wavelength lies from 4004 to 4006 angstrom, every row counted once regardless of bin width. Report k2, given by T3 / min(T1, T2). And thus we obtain 1.11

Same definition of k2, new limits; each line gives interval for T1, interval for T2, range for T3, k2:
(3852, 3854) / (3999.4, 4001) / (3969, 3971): 0.96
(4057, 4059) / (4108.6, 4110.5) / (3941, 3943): 1.04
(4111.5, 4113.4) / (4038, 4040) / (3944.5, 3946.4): 1.00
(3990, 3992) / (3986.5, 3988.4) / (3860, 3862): 1.03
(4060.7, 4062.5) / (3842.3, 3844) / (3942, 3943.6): 1.04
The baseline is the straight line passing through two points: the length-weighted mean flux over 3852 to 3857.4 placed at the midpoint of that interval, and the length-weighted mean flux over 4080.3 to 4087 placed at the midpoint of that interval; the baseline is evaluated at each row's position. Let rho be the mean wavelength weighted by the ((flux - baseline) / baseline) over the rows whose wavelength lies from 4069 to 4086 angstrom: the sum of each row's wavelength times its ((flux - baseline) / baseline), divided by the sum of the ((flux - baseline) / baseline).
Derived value 4076.3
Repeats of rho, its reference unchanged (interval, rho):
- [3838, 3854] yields 3843.6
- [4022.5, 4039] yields 4029.9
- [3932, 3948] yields 3934.6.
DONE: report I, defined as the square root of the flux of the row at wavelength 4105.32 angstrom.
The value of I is 3.14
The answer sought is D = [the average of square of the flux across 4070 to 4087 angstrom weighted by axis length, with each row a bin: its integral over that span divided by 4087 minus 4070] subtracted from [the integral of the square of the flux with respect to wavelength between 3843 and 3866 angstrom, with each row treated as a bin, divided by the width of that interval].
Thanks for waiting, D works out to -2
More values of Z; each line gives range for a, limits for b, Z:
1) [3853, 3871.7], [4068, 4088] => 1.8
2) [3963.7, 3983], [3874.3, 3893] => 1.7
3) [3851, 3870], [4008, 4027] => 1.7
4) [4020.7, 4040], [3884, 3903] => 1.3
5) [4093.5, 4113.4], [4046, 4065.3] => 2.9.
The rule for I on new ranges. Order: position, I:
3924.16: 3.42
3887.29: 3.03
